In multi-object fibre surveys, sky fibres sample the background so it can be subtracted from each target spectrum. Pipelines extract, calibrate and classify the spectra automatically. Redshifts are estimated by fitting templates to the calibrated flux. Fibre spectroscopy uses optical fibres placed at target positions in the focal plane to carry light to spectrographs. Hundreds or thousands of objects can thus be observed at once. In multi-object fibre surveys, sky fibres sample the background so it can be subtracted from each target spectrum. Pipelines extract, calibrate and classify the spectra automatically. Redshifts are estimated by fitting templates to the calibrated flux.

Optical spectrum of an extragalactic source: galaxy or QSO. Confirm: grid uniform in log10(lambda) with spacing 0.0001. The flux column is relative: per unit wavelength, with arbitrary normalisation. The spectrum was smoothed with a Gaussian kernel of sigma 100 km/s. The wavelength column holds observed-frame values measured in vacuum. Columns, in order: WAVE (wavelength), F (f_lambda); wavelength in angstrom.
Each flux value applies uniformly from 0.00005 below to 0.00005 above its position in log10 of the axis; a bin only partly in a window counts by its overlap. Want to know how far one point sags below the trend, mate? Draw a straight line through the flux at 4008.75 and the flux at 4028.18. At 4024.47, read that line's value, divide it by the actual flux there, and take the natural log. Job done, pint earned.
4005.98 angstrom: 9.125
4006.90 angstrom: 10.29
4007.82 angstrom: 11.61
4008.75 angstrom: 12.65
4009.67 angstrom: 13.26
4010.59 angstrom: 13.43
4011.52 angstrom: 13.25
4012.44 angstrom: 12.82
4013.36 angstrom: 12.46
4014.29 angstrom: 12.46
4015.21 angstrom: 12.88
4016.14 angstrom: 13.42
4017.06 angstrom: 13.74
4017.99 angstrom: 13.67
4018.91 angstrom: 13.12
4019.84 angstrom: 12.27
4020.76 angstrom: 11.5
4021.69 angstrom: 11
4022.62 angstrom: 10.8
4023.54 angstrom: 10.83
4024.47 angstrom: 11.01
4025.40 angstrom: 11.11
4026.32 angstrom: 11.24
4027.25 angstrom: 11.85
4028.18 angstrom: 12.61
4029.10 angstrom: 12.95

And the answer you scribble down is 0.14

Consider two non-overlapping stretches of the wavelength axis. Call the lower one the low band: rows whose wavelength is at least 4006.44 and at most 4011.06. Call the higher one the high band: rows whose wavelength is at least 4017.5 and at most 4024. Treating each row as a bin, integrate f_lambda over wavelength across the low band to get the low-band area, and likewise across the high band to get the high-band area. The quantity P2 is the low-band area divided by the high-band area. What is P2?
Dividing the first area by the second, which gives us 0.73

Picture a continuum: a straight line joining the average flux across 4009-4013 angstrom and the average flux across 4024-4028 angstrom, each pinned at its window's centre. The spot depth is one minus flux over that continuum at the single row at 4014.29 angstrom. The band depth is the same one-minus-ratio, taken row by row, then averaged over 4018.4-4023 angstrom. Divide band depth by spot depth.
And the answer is 0.8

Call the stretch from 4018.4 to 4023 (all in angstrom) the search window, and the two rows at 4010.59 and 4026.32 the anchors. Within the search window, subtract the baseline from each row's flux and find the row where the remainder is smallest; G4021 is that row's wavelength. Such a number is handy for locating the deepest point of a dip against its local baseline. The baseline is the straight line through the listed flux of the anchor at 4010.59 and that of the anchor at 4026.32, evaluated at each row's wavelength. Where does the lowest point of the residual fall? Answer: 4022.62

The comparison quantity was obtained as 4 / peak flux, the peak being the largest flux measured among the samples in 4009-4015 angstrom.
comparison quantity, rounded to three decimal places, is 0.298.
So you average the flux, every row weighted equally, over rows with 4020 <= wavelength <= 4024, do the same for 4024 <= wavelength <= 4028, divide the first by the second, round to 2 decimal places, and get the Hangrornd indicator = 0.98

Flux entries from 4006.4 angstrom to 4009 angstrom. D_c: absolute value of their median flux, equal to 11.6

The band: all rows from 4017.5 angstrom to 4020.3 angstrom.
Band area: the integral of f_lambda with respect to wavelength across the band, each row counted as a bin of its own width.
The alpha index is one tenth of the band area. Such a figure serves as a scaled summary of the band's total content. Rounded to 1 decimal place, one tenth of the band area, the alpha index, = 3.6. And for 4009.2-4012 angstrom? 3.7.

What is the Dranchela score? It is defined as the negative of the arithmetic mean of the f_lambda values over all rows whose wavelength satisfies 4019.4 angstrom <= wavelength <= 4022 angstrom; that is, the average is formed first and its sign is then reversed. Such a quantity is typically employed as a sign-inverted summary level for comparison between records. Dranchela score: -11.6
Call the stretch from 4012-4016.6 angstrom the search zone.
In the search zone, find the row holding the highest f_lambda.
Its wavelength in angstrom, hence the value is 4016.14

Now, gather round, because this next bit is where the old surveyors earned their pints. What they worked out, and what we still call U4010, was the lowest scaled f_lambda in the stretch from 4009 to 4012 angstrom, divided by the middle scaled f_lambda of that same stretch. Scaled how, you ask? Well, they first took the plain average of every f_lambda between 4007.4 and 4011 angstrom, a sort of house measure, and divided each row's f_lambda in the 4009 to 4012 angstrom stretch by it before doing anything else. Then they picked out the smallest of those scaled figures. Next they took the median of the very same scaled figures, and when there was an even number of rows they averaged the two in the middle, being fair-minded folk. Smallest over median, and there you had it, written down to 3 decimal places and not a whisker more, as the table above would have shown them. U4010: 0.999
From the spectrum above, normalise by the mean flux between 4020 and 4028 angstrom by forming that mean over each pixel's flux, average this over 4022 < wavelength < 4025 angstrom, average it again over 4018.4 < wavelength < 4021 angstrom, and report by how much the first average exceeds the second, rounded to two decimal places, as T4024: 0.12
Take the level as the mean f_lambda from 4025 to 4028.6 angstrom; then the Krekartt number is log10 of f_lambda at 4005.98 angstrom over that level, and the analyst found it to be -0.108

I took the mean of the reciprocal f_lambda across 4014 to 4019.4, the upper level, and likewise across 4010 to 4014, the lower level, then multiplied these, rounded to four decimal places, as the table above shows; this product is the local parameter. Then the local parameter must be 0.0058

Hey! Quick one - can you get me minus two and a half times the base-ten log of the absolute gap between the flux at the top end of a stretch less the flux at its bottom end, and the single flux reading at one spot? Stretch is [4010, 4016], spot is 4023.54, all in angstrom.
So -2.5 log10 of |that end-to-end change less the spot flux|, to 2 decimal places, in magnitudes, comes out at -2.64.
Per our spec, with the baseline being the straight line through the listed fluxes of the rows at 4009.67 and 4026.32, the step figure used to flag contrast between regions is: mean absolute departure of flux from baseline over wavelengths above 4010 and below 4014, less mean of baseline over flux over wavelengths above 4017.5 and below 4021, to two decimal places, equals -0.72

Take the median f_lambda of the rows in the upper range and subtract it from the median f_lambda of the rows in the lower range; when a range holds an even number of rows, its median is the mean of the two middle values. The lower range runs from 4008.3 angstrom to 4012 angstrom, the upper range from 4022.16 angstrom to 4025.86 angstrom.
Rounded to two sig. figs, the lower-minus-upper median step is 2.3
